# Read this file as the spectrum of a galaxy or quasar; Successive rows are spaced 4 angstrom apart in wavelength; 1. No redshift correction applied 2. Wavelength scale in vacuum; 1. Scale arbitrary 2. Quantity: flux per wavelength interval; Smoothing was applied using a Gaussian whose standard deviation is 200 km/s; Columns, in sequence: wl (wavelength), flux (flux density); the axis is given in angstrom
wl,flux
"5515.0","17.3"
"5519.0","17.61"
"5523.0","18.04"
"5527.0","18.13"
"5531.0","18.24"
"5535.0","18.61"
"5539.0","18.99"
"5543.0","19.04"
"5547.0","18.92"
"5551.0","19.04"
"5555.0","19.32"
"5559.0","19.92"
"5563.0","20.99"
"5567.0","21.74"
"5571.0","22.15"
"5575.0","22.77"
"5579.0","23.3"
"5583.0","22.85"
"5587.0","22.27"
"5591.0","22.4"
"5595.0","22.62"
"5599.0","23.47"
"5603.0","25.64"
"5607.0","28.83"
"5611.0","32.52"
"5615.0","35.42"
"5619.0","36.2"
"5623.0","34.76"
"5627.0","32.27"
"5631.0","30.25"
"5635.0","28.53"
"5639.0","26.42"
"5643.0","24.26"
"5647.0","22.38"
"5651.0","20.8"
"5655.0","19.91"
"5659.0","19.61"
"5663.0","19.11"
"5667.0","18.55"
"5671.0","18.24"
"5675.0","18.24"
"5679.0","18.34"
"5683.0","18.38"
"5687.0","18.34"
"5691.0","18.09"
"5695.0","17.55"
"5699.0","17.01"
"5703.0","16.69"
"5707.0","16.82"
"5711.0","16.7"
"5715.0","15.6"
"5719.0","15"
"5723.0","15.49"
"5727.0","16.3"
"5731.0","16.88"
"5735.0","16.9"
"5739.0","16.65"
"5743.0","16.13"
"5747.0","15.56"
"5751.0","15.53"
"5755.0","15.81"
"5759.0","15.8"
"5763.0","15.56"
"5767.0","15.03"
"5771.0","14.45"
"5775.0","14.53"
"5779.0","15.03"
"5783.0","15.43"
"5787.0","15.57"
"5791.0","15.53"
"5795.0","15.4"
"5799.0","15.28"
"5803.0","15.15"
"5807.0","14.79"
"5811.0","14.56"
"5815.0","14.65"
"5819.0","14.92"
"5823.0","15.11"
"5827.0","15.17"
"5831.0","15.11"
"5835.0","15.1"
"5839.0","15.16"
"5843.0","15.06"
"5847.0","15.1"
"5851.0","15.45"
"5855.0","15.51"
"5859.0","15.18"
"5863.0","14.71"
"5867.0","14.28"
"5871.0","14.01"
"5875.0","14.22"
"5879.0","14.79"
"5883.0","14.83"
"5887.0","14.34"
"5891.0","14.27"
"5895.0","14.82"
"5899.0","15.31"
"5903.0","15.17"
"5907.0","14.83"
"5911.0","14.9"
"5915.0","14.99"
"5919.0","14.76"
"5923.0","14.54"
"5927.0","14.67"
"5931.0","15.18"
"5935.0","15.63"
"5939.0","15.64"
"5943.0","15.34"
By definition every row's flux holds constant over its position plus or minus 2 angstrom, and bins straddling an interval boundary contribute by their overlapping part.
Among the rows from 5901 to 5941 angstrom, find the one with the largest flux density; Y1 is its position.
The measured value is 5939.0 angstrom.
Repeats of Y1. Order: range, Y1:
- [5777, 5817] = 5787.0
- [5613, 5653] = 5619.0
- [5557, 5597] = 5579.0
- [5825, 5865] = 5855.0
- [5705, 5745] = 5735.0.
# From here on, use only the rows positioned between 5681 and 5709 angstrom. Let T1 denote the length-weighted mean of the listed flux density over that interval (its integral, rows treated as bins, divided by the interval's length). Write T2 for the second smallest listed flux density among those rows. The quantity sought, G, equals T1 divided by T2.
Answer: 1.04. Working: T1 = 17.6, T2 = 16.82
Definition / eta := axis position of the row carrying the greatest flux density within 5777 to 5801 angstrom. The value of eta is 5787.0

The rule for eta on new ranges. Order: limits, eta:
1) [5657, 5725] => 5659.0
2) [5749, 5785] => 5755.0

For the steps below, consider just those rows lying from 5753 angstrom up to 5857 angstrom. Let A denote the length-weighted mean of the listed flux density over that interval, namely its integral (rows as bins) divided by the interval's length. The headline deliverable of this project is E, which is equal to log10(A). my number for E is 1.18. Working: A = 15.2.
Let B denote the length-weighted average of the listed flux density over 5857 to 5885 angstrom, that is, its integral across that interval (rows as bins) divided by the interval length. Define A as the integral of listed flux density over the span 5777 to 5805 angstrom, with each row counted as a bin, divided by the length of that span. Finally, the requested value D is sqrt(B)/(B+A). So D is 0.1276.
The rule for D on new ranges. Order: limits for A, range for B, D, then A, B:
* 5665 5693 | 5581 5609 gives 0.1158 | 18.3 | 24.0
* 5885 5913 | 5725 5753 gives 0.1298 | 14.8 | 16.3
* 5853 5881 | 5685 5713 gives 0.1301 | 14.7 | 17.3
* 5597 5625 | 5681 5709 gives 0.0863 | 31.0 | 17.6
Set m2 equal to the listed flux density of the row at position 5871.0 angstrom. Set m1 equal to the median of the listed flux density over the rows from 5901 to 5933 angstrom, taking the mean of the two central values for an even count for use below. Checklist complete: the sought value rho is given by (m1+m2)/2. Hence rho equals 14.4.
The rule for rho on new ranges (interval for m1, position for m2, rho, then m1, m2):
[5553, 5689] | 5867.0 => 18.3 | 22.4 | 14.28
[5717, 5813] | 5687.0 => 16.9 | 15.5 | 18.34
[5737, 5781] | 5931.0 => 15.4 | 15.6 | 15.18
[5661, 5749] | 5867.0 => 15.6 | 16.9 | 14.28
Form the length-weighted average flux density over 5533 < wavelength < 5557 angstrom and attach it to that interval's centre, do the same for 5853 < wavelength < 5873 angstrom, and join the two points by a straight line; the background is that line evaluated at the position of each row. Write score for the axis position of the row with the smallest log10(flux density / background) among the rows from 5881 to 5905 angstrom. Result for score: 5891.0 angstrom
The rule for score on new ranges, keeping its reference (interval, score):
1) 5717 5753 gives 5719.0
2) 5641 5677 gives 5671.0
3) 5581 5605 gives 5587.0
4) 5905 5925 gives 5923.0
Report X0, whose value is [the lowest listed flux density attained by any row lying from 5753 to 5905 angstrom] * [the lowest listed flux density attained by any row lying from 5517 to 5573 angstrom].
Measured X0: 247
